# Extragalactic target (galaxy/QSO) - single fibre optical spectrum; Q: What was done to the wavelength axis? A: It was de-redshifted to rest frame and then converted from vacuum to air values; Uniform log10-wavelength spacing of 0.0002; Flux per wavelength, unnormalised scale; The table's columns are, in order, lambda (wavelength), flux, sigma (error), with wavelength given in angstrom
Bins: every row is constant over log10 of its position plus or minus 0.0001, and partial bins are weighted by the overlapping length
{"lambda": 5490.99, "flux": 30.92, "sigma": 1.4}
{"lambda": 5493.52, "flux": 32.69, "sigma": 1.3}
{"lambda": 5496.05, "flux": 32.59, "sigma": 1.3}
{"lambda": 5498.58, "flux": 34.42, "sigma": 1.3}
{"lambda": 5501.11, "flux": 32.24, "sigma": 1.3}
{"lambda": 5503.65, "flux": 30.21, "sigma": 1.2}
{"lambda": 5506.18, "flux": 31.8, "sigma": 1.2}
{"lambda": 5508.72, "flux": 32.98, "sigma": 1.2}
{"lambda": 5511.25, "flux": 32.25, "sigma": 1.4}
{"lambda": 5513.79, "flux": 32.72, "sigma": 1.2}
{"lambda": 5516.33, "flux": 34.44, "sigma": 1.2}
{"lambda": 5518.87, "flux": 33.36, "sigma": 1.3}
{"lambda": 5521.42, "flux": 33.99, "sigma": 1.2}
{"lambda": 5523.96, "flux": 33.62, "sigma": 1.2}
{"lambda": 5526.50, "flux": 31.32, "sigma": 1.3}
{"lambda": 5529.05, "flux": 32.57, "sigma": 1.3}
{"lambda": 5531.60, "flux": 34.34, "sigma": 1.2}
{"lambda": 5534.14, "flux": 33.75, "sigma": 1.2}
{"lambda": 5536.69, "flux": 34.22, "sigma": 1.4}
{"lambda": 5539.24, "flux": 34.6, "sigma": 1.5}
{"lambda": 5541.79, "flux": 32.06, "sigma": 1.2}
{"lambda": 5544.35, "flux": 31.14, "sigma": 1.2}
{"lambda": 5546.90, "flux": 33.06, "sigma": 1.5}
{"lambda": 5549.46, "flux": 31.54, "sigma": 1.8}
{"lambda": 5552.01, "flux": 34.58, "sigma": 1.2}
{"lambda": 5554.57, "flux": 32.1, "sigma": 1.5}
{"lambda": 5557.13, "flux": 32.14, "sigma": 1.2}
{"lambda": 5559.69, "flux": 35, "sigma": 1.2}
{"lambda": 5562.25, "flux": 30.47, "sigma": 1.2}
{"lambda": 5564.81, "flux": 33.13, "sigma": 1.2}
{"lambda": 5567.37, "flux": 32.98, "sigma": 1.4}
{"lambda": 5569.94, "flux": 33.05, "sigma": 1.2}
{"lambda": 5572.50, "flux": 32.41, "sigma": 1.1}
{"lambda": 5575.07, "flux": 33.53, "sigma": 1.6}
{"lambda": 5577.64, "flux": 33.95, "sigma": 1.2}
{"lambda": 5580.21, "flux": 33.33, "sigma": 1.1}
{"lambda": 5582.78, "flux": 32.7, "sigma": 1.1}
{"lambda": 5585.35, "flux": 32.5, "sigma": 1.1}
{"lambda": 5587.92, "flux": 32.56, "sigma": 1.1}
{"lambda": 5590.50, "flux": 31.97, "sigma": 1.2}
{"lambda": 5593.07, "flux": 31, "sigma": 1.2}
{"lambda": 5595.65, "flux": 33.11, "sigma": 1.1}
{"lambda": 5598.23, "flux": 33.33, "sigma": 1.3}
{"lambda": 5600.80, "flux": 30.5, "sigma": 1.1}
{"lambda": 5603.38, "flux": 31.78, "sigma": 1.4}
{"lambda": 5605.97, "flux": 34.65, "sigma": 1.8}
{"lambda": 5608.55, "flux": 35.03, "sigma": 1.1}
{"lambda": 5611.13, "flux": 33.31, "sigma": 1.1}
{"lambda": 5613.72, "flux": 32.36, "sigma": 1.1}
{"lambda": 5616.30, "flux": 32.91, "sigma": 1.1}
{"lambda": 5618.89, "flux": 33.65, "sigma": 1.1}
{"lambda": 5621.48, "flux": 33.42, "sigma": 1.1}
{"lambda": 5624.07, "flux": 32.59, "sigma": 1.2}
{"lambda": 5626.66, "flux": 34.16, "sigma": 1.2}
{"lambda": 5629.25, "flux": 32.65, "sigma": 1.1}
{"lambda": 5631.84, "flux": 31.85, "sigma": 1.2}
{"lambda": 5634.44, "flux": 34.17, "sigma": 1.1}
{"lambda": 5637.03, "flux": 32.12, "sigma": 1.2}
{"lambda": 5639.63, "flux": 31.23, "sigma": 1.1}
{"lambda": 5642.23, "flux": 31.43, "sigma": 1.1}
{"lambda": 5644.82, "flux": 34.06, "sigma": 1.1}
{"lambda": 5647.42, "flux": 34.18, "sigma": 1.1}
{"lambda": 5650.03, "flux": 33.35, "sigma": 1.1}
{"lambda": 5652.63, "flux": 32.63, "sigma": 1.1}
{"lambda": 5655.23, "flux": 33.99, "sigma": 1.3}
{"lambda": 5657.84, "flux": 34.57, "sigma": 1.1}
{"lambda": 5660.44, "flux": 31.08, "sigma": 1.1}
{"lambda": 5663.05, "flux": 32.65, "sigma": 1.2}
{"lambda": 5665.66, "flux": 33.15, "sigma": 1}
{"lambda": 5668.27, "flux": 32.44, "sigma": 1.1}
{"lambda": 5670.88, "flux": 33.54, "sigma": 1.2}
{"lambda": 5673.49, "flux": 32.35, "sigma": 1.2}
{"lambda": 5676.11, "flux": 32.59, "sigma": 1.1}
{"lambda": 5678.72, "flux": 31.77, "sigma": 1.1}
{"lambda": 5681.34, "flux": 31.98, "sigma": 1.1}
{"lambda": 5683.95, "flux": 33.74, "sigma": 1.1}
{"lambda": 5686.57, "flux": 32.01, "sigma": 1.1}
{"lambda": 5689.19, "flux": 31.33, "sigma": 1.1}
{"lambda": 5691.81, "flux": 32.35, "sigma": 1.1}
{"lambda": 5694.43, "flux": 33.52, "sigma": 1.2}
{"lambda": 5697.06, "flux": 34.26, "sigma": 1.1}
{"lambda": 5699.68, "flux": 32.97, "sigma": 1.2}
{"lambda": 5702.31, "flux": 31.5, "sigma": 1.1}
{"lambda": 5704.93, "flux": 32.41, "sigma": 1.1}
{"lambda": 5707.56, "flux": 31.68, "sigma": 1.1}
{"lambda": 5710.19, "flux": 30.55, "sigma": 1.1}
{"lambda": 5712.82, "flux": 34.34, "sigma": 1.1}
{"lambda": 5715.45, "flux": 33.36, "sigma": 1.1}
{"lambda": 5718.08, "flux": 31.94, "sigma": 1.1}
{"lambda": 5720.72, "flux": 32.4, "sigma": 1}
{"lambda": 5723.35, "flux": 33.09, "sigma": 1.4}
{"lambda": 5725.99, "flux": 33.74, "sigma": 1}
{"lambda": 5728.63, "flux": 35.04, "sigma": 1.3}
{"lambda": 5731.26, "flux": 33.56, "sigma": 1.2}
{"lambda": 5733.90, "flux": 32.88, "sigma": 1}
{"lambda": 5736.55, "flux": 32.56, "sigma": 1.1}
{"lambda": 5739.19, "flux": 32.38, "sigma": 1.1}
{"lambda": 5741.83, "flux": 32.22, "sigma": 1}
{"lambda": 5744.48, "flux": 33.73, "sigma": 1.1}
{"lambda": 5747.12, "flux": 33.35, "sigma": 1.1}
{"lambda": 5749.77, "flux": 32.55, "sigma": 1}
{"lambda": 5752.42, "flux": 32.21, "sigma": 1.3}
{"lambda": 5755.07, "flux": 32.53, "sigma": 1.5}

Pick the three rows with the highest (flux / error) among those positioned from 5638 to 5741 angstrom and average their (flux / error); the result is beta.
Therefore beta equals 33.3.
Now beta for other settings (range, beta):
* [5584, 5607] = 29.7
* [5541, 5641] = 31.2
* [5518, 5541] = 28.4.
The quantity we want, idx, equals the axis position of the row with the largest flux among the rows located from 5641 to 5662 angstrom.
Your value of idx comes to 5657.84 angstrom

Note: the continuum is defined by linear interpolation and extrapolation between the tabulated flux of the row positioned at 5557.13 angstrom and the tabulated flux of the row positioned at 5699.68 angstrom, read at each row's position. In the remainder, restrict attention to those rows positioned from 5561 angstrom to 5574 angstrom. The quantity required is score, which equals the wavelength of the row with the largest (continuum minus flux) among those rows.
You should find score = 5562.25 angstrom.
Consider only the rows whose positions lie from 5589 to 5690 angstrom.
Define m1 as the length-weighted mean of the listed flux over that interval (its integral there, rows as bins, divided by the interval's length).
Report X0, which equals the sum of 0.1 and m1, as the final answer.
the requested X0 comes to 32.9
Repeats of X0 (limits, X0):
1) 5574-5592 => 33.0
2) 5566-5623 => 33.0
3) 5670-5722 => 32.6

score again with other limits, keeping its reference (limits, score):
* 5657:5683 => 5660.44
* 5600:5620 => 5600.80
